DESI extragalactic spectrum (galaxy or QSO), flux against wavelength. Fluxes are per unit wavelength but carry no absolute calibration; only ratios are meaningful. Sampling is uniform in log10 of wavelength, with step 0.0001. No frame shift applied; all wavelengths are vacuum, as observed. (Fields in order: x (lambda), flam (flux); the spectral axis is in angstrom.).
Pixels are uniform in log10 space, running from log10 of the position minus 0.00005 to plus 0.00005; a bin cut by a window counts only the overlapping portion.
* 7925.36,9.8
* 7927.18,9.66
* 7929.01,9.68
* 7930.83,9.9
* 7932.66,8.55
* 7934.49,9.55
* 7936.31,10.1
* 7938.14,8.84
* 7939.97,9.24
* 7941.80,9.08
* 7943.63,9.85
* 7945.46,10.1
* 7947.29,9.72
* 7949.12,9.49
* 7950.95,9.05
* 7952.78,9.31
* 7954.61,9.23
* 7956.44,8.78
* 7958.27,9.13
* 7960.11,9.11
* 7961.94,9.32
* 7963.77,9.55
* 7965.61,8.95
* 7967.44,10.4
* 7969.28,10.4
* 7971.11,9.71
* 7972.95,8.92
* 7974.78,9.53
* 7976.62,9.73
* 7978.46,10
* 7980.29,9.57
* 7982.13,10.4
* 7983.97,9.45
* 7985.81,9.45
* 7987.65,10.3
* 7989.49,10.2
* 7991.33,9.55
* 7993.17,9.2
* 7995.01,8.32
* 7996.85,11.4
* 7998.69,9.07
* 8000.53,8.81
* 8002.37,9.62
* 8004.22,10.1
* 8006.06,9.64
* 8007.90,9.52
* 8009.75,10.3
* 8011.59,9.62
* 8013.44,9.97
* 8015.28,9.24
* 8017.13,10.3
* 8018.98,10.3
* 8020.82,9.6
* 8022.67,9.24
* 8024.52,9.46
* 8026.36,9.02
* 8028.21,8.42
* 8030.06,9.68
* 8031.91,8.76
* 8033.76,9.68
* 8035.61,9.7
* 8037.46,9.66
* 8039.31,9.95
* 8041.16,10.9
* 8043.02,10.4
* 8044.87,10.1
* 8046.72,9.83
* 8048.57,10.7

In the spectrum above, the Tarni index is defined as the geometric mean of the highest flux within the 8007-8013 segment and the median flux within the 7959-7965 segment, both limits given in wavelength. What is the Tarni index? 9.8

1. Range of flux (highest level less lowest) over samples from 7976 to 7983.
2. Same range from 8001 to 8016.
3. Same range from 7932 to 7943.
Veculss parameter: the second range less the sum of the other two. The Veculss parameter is -1.3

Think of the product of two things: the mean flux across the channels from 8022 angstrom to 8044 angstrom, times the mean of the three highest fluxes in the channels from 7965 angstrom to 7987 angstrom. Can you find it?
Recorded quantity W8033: 100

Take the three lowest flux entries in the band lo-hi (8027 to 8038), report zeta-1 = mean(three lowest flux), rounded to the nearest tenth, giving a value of 8.9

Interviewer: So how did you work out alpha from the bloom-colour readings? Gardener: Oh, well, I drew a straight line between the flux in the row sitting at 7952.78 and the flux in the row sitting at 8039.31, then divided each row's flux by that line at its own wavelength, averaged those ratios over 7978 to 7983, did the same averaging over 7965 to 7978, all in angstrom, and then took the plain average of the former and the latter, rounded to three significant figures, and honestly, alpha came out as 1.04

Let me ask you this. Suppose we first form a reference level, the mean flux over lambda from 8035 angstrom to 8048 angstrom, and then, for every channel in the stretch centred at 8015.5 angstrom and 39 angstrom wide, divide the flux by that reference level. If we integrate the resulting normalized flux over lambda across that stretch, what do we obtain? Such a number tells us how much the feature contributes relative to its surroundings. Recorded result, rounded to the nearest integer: 37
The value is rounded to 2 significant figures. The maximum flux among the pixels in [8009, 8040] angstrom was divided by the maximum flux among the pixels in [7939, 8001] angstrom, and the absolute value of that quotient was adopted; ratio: 0.90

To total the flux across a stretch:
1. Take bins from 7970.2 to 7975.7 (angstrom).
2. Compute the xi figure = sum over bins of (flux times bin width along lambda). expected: 52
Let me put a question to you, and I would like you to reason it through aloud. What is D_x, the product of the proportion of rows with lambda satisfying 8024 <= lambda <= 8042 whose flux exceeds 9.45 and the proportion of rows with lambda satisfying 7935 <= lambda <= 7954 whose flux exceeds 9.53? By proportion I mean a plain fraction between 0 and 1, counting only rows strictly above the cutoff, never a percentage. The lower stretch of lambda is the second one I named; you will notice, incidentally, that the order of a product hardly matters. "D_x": 0.28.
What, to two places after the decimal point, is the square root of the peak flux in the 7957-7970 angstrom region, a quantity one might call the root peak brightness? 3.22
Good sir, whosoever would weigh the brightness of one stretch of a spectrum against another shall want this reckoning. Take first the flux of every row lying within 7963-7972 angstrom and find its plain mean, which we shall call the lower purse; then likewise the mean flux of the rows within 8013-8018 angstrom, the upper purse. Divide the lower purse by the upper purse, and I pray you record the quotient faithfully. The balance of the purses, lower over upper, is 1.00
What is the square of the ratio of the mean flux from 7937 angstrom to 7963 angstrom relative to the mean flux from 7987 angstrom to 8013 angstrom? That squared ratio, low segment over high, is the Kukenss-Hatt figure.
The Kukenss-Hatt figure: 0.92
